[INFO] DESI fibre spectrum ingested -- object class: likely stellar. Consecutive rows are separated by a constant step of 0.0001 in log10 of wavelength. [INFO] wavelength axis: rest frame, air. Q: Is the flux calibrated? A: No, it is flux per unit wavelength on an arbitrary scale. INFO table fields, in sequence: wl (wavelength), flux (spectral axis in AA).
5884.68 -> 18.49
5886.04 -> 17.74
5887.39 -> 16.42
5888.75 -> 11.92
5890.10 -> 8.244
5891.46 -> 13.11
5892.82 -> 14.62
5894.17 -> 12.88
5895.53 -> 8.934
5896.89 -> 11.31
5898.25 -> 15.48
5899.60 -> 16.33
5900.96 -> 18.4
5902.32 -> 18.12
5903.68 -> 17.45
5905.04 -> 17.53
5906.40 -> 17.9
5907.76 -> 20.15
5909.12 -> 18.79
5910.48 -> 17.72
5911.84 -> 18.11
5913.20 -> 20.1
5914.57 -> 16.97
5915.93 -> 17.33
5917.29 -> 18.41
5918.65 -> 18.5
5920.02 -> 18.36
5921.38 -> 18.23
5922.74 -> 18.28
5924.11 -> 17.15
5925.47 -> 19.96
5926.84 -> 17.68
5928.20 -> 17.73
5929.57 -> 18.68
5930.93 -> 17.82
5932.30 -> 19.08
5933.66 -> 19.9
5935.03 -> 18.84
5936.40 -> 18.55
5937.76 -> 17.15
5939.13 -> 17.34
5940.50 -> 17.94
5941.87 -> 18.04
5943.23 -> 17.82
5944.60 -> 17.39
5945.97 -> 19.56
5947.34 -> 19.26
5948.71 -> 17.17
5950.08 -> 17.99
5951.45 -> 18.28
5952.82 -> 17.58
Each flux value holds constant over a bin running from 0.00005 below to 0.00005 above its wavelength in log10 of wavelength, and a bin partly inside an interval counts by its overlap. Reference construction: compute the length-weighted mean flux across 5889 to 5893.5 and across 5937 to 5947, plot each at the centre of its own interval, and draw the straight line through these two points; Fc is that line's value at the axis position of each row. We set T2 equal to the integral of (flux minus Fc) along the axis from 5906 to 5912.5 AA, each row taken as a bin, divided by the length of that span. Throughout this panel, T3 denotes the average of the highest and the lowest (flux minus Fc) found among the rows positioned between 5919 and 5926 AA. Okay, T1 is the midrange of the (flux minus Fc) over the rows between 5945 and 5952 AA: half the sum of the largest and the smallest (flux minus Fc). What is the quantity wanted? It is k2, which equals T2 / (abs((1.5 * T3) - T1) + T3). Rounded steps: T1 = -0.2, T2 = 4.5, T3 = 3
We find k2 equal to 0.7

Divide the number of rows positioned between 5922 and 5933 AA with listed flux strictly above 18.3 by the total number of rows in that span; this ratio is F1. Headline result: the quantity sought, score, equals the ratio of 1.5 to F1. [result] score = 4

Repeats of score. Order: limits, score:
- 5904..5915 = 4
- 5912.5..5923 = 3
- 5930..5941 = 3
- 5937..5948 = 6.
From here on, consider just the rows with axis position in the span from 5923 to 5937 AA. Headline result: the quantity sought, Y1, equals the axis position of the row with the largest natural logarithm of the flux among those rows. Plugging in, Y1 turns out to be 5925.47 AA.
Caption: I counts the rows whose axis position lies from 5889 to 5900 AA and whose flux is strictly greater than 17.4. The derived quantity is 0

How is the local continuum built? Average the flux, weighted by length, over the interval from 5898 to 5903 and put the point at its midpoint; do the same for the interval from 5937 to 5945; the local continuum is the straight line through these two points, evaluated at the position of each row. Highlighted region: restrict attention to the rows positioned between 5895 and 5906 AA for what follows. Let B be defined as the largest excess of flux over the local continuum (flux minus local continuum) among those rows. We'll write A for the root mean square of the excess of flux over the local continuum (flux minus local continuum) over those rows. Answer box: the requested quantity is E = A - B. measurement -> 2.5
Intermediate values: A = 3.7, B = 1.2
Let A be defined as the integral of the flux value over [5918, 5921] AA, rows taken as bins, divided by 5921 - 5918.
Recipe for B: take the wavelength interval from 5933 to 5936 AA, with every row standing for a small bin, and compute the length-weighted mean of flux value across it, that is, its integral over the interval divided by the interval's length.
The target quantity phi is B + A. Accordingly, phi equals 37.6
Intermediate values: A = 18.4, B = 19.2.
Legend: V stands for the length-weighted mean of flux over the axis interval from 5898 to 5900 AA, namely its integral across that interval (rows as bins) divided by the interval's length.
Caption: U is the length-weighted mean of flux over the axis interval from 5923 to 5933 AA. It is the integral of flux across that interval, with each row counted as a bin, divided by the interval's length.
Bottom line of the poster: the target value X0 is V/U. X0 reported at 0.87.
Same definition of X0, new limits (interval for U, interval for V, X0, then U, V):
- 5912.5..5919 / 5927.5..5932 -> 1.00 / 18.2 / 18.2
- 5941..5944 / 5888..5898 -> 0.66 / 17.9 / 11.8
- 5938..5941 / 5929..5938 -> 1.06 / 17.5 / 18.7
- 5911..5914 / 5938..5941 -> 0.93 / 18.9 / 17.5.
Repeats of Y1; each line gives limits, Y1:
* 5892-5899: 5898.25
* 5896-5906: 5900.96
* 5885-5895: 5886.04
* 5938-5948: 5945.97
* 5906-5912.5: 5907.76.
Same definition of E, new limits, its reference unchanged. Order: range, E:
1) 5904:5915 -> -1.3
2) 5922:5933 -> -1.3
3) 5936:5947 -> -1.1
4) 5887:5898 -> 6.3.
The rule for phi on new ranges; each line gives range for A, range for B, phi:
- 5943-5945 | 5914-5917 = 34.9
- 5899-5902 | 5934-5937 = 36.3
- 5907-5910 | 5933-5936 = 38.6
